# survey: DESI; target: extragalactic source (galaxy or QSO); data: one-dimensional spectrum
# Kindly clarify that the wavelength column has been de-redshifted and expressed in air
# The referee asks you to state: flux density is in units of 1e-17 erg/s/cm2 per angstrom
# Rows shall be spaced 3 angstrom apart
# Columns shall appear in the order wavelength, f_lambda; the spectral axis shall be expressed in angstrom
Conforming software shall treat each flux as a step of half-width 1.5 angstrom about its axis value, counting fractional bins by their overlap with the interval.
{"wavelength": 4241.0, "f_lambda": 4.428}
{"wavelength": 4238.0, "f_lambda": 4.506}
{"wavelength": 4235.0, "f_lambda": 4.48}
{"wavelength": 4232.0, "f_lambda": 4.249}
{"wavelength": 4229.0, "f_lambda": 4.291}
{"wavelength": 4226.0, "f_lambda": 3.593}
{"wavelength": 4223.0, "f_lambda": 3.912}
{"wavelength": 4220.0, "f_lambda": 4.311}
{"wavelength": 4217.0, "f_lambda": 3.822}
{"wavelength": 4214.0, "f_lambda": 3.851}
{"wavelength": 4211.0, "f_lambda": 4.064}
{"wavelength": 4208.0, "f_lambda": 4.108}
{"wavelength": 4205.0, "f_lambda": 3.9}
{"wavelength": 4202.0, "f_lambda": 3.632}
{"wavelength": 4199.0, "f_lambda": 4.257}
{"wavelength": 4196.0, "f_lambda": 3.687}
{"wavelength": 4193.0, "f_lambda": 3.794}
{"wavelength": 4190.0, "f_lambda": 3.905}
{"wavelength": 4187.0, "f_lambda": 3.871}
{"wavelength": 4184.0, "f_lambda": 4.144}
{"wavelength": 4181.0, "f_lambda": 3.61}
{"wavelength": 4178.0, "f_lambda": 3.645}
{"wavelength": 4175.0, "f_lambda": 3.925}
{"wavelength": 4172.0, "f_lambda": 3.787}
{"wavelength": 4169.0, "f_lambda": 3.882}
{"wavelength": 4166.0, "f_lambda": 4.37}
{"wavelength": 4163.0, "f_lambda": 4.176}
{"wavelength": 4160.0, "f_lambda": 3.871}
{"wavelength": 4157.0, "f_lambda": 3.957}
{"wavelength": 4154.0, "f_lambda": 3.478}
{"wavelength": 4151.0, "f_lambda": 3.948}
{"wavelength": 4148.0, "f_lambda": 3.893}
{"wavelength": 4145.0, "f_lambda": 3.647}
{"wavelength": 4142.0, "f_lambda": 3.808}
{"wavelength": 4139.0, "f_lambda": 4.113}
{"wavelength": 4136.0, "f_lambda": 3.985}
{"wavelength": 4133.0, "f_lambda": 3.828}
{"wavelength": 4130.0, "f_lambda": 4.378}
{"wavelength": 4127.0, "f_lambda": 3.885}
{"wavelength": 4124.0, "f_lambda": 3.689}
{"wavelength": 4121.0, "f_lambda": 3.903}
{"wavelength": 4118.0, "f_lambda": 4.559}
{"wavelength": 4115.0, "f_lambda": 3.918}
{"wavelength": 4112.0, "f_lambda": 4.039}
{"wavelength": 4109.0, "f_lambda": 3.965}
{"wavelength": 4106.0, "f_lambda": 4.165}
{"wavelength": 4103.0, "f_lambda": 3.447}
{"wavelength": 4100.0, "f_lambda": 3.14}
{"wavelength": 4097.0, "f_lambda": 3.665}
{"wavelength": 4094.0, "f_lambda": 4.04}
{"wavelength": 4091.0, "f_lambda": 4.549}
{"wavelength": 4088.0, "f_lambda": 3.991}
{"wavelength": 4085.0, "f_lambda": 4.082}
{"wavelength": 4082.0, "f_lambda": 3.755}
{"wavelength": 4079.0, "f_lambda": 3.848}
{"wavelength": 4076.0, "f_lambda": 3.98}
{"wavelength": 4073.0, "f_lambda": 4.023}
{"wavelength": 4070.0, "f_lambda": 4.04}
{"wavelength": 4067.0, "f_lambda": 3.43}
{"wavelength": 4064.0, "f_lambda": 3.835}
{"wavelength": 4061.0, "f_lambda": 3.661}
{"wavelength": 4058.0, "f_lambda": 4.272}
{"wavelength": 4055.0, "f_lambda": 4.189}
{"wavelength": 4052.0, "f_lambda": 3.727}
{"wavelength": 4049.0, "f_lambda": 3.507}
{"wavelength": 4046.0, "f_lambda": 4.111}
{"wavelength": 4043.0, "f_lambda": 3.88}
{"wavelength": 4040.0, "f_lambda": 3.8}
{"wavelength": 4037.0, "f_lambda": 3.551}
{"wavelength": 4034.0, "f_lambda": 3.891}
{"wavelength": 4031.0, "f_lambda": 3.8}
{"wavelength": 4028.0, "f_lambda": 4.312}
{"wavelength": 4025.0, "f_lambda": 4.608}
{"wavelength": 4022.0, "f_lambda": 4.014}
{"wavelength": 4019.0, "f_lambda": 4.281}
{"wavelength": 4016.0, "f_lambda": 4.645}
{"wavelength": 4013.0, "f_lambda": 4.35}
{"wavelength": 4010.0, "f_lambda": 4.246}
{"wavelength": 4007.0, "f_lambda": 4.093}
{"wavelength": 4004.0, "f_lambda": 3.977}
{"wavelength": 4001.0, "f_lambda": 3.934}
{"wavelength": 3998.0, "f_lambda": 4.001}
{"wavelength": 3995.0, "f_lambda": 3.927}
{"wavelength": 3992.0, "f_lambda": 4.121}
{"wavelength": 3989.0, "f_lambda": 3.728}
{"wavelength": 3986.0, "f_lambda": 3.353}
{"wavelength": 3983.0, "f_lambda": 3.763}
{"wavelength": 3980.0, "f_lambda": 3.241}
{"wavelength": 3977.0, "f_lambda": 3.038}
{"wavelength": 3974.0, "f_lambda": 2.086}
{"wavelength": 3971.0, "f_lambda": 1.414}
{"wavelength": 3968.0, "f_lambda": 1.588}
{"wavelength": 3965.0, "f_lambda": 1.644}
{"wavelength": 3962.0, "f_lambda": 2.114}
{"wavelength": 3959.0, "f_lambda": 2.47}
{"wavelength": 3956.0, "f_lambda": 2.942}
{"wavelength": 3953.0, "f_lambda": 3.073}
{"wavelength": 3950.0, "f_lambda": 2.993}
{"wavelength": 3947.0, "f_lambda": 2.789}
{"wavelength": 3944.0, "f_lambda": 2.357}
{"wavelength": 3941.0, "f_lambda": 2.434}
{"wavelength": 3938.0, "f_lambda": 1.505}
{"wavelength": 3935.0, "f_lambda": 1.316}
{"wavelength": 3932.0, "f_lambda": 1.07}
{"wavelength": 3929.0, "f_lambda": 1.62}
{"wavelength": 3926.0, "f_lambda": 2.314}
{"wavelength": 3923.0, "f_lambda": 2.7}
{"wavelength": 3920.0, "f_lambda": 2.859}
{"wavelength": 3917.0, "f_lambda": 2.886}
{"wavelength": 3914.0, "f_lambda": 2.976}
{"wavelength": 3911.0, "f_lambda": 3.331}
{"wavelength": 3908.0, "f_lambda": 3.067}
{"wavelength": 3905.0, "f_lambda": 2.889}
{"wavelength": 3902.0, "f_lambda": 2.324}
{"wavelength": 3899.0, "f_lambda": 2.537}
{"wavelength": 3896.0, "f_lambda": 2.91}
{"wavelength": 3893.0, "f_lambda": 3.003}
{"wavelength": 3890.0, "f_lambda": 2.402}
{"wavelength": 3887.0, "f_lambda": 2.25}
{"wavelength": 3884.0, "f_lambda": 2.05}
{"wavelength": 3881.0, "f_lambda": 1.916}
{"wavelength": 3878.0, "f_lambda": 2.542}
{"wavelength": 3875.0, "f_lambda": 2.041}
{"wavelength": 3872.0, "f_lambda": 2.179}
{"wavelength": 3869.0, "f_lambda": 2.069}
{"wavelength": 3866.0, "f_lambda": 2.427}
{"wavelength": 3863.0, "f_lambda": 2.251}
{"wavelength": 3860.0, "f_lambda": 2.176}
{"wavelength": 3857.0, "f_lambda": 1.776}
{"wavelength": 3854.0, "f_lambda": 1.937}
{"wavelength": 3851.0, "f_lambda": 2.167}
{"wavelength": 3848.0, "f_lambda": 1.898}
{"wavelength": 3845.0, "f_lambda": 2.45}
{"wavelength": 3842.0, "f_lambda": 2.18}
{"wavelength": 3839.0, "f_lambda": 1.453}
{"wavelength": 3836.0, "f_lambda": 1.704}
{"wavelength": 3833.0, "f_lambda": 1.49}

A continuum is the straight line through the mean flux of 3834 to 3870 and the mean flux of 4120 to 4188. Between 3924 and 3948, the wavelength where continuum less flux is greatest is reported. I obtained 3932.0 angstrom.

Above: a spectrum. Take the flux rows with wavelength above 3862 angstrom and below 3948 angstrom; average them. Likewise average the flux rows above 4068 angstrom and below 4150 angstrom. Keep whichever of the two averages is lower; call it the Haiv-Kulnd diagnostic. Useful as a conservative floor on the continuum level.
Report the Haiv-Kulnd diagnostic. 2.38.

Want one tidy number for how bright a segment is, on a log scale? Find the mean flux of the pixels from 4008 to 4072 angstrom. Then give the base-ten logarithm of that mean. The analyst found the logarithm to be 0.603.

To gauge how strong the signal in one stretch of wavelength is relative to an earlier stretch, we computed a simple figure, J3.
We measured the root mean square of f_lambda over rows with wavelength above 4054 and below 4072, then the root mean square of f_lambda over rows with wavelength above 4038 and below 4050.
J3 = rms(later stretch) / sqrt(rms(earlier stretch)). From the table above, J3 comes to 2.0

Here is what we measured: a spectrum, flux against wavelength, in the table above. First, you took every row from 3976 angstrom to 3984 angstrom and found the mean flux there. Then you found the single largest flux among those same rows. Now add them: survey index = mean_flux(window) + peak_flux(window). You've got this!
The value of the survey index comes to 7.1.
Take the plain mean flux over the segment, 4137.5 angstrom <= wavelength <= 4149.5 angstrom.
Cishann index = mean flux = 3.9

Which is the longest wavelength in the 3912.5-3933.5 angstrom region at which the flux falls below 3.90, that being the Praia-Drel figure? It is 3932.0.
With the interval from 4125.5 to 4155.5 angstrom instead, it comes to 4154.0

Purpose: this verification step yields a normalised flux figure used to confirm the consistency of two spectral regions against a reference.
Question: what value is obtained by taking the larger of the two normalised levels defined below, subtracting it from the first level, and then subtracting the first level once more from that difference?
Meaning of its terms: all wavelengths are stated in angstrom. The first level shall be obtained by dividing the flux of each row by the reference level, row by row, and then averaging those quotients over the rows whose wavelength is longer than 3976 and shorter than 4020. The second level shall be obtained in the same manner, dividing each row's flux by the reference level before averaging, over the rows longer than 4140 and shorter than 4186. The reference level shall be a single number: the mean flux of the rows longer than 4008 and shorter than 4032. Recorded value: -0.914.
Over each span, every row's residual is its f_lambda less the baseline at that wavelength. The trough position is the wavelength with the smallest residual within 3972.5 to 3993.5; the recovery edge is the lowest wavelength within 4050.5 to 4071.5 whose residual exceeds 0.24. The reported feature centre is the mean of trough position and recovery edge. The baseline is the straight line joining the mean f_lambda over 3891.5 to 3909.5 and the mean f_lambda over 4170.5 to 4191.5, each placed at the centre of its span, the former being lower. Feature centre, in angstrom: 4013.0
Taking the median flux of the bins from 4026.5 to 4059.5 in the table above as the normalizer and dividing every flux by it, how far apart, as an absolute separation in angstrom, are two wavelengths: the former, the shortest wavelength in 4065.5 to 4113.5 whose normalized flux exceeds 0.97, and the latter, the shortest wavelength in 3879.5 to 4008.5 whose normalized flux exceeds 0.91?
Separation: 87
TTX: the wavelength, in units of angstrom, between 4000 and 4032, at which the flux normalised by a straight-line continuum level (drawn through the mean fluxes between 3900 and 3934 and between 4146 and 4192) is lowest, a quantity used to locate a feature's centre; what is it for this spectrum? 4031.0 angstrom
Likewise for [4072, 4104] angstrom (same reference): 4100.0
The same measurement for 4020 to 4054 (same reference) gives 4049.0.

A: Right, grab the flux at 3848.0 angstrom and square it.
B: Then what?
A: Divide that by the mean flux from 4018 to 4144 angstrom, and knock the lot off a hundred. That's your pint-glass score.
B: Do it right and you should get 99.1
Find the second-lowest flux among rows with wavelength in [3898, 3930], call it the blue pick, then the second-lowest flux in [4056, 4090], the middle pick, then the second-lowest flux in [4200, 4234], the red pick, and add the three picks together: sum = 10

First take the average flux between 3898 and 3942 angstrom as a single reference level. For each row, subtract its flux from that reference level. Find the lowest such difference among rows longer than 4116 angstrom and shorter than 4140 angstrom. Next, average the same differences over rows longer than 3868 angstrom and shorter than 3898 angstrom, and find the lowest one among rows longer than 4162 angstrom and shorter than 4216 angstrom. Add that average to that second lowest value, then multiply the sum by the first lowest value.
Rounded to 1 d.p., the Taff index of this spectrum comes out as 4.2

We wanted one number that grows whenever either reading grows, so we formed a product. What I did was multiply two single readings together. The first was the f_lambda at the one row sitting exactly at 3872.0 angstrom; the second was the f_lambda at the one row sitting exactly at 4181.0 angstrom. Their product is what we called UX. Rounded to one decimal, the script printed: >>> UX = 7.9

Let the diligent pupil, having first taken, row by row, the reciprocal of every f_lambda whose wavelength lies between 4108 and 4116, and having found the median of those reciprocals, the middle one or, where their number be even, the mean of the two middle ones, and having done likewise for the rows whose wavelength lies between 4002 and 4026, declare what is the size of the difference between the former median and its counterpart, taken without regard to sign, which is 0.018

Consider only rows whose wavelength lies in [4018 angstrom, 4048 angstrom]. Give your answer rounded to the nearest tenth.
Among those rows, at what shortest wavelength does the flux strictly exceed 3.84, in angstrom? 4019.0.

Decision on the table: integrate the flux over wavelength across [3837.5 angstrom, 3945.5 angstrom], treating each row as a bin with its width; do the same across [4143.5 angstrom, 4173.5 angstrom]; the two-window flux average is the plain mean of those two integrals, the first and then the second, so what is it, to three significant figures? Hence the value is 182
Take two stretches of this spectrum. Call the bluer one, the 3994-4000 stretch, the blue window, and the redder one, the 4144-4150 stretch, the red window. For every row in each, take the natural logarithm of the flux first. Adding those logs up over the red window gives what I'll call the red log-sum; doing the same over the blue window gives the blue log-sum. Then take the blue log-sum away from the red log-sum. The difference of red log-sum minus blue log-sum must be -0.1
